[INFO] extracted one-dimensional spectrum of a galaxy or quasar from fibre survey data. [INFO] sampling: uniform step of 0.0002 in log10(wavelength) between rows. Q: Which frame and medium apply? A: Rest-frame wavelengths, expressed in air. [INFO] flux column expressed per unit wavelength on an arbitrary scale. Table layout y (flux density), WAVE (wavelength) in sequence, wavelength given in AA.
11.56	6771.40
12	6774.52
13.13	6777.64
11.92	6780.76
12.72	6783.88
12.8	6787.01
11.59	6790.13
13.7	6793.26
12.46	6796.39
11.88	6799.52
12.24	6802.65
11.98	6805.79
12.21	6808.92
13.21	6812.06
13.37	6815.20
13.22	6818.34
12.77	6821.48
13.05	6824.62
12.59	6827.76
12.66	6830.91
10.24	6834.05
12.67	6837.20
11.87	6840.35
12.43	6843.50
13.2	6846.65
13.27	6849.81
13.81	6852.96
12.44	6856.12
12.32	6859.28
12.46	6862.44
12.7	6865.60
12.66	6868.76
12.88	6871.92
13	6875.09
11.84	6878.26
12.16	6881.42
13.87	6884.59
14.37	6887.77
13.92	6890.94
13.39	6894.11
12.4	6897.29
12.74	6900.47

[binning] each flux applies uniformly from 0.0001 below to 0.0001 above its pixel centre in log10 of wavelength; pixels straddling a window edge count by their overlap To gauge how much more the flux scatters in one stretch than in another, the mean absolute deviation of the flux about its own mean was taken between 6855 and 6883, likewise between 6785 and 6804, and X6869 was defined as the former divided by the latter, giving 0.52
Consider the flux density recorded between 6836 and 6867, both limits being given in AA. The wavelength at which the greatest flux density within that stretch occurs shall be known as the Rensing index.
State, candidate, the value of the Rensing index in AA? 6852.96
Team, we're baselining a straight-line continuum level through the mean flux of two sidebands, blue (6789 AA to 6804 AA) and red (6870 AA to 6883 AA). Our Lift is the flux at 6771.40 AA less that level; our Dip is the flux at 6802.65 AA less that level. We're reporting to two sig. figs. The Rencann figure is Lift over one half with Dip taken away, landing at -1.2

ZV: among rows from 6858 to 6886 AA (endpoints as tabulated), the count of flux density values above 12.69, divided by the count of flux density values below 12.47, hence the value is 1.00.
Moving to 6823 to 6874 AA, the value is 1.00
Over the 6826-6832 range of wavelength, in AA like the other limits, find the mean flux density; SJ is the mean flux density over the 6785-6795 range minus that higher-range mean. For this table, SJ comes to 0.1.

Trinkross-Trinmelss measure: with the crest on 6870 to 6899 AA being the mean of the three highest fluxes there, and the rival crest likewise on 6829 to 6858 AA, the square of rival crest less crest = 0.39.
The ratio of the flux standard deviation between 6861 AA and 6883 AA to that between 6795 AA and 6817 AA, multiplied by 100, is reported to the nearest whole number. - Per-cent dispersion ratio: 70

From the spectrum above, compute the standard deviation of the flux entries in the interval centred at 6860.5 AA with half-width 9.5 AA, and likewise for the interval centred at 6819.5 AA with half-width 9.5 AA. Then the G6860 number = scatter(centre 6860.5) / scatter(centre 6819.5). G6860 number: 1.83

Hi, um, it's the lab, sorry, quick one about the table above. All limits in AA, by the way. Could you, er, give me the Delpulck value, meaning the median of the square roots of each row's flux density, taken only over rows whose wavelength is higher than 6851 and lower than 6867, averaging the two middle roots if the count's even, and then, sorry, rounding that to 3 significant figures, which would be 3.53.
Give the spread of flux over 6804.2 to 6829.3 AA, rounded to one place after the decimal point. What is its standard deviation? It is 0.5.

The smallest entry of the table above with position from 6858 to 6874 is 12.32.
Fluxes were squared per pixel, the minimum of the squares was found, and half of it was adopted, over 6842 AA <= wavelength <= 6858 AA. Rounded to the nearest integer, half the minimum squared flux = 77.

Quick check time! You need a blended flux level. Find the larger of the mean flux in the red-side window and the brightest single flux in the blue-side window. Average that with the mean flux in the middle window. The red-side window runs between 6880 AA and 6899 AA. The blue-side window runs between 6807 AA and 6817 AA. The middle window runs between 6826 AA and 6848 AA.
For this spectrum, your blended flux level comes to 12.8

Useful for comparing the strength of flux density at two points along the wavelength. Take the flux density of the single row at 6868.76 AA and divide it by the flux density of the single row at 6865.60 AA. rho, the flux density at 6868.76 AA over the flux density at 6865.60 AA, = 1.00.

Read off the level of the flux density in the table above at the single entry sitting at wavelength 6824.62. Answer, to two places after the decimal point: 13.05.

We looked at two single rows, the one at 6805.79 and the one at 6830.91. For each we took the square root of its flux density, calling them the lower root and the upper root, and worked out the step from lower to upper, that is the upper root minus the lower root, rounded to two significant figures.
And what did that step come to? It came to 0.097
